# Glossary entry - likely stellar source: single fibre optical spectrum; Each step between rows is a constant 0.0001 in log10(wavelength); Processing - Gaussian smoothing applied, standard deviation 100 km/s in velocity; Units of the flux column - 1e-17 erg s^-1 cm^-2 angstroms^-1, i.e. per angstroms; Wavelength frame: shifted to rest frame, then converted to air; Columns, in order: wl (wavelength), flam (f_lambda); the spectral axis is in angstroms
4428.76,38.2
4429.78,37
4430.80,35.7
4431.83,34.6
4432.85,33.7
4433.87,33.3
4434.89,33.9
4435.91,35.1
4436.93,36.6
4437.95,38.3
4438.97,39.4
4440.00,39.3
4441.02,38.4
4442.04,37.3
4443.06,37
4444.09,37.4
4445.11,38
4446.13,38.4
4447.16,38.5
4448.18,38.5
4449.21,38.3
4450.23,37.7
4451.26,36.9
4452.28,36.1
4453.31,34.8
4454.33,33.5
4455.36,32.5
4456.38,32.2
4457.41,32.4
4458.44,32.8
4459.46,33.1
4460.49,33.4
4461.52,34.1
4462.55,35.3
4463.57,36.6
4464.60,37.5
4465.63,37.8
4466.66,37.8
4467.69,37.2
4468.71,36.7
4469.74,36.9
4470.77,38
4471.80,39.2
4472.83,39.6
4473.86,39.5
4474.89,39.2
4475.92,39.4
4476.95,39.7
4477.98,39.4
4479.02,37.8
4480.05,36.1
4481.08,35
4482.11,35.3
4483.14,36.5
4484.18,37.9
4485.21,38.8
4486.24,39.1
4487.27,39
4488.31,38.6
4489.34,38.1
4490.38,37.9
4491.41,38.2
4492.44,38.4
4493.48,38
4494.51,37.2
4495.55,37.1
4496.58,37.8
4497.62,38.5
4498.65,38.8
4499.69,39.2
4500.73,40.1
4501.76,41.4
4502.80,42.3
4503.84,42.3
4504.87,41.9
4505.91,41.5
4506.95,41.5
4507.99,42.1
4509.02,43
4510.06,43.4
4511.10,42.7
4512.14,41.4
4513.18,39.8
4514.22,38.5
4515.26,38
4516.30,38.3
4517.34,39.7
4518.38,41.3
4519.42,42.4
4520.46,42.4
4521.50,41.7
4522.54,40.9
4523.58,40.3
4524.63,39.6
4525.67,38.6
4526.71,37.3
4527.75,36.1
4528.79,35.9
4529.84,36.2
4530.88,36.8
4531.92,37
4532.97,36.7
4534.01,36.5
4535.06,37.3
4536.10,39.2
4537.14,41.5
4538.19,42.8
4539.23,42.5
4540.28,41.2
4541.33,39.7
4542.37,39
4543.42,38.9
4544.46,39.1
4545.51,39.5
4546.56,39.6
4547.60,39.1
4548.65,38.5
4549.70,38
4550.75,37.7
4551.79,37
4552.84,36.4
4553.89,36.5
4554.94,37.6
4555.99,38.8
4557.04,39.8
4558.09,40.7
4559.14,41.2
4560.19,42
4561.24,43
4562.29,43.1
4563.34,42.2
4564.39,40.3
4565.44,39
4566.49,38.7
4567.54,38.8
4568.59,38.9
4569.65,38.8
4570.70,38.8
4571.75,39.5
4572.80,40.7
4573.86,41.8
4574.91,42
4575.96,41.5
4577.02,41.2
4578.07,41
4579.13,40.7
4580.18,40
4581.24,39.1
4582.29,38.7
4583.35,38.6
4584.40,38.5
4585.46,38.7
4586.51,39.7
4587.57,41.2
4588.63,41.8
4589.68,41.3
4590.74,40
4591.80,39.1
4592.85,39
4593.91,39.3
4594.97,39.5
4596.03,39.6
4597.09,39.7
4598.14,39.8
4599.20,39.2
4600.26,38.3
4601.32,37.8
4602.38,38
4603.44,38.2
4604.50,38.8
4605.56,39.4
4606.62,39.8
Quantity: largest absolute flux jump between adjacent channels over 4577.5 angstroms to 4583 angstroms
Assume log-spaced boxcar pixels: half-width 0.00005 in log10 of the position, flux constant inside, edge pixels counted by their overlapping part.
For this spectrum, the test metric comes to 0.90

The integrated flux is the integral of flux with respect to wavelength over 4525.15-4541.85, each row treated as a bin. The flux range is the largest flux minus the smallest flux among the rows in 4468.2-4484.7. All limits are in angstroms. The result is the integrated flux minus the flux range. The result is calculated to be 638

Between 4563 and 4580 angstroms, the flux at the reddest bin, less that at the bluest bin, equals -1.5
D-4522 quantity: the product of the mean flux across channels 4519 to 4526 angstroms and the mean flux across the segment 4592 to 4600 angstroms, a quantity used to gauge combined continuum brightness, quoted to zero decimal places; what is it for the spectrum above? 1611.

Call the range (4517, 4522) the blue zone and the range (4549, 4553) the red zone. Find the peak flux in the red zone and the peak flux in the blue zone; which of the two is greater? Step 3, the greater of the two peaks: 42.4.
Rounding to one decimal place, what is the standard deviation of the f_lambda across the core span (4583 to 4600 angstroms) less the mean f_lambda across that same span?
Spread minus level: -38.7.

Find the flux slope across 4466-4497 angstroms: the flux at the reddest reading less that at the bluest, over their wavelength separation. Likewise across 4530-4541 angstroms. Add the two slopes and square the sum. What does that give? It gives 0.22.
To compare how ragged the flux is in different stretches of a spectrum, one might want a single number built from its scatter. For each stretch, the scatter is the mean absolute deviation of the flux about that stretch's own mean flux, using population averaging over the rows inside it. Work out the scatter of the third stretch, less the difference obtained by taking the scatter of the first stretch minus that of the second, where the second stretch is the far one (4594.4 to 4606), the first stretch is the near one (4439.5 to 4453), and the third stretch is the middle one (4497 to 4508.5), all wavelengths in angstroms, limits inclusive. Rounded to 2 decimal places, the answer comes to 1.20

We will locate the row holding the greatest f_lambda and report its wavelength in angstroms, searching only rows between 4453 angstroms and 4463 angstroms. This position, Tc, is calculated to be 4462.55 angstroms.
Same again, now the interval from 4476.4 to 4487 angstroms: 4476.95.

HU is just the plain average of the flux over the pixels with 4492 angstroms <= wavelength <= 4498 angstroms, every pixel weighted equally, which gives 37.8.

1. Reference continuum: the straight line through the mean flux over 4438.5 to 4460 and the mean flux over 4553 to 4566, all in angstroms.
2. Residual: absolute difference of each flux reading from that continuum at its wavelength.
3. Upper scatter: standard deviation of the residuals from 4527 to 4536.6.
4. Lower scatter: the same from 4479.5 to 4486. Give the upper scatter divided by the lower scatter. 1.2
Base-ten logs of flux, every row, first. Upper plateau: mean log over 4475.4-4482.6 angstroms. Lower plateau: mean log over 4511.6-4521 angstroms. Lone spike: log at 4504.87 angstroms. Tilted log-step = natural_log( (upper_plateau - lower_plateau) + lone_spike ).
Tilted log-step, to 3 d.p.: 0.465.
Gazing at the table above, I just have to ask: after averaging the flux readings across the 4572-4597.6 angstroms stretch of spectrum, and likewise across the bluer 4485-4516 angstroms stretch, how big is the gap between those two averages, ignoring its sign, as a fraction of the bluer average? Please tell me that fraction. 0.01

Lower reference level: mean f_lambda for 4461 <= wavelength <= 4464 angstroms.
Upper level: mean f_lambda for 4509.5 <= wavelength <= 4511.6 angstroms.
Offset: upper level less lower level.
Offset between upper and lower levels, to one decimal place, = 7.7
